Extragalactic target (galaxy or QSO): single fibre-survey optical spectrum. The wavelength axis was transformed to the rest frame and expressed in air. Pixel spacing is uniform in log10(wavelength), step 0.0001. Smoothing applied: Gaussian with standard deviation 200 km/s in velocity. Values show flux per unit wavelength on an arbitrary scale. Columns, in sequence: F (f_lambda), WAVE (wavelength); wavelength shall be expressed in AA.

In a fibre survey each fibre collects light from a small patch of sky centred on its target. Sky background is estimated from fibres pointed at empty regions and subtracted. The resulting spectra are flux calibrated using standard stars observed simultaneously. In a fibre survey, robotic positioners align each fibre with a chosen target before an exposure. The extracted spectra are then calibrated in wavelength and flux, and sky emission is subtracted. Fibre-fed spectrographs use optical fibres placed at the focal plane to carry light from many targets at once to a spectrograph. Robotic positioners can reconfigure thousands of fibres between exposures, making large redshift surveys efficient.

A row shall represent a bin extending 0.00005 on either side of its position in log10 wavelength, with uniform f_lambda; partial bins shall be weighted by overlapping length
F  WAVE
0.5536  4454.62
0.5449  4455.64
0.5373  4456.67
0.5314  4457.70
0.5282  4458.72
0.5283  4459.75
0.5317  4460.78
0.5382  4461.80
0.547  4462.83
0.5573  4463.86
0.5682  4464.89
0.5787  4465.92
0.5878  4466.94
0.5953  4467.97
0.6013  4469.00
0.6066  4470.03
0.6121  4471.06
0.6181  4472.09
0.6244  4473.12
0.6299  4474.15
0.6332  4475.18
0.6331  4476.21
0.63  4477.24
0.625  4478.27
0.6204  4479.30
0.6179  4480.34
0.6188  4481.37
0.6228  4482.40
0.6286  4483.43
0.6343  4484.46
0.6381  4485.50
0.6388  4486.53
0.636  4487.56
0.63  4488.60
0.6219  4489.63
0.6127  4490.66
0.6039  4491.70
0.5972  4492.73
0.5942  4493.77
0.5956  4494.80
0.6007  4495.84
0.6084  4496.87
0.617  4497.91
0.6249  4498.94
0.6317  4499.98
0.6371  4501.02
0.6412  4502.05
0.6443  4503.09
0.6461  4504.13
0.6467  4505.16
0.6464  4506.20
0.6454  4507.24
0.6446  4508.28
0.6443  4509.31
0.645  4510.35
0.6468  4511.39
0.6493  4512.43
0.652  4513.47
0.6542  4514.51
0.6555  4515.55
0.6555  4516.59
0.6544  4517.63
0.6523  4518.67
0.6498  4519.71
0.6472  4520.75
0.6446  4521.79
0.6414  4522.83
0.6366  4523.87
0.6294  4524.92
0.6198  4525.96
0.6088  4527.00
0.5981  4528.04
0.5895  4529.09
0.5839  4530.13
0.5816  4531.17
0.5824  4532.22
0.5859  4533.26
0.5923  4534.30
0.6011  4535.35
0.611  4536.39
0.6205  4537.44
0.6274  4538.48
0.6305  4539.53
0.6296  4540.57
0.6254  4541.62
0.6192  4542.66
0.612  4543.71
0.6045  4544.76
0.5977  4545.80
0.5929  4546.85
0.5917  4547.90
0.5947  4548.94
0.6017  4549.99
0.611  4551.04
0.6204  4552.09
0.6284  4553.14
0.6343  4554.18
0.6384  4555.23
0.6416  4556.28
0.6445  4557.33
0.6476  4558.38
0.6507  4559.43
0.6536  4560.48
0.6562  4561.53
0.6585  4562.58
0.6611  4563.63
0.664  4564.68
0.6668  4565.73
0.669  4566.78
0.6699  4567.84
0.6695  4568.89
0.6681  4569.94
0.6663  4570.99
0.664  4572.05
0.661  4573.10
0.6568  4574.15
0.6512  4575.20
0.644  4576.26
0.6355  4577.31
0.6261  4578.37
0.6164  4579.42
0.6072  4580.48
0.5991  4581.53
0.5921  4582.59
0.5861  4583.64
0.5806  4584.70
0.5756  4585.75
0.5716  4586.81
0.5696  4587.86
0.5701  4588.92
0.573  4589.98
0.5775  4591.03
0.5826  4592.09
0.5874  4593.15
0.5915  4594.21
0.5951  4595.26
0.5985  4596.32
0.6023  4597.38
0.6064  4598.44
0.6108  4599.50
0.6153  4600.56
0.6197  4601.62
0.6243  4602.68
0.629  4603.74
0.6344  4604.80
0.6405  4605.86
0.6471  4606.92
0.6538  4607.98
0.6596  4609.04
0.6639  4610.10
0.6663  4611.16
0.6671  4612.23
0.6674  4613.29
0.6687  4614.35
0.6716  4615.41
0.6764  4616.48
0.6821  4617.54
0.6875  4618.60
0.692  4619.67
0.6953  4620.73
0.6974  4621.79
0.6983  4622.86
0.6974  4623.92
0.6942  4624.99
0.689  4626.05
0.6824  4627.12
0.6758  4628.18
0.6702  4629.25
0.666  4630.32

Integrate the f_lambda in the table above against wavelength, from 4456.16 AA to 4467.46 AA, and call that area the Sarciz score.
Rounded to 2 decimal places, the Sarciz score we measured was 6.20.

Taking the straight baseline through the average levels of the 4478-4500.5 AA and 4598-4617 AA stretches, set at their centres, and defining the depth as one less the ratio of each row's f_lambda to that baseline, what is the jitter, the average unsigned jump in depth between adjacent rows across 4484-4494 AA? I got 0.0090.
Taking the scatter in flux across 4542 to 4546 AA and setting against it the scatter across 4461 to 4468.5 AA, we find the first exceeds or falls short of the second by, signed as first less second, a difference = -0.012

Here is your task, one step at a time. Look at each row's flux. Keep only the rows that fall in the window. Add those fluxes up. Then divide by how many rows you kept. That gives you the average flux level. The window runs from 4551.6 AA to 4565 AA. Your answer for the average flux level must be 0.646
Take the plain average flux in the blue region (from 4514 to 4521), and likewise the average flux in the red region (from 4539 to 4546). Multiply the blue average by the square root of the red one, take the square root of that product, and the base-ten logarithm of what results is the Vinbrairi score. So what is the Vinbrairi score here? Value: -0.145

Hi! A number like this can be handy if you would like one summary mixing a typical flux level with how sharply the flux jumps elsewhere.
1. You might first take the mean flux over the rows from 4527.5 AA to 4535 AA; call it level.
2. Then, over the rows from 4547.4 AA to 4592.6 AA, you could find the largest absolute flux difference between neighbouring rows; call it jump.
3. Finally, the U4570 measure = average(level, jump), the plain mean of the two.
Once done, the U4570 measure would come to 0.299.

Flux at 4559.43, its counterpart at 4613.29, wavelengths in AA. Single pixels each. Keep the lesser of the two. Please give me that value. 0.651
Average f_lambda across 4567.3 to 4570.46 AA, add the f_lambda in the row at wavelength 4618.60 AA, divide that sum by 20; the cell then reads 0.0678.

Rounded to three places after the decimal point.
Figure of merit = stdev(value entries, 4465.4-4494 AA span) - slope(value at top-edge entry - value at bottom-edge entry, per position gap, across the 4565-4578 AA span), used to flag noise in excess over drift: 0.019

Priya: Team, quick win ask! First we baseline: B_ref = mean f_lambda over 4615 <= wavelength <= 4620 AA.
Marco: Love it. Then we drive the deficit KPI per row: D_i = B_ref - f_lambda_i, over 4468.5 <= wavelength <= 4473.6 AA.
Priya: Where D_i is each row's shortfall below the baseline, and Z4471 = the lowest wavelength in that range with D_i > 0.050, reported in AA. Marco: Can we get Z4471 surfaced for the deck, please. 4469.00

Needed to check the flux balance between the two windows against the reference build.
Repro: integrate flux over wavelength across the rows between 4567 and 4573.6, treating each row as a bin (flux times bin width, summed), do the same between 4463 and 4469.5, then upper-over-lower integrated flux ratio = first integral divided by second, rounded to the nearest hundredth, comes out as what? 1.17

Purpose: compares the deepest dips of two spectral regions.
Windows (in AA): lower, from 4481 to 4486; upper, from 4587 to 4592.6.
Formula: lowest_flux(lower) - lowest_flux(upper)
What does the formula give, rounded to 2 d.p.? 0.05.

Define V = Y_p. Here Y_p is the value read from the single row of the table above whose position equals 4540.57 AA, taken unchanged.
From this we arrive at 0.6296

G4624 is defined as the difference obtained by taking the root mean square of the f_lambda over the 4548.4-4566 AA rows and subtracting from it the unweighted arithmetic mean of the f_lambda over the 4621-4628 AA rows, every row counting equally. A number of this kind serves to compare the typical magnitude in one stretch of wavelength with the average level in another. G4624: -0.053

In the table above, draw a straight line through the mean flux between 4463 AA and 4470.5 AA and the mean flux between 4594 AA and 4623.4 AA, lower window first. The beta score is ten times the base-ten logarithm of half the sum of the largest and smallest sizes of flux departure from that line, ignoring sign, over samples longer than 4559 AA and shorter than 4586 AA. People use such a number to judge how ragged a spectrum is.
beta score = -15.0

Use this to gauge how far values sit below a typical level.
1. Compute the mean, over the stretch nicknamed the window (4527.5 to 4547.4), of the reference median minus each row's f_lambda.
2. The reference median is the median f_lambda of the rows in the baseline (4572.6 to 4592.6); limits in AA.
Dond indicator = -0.012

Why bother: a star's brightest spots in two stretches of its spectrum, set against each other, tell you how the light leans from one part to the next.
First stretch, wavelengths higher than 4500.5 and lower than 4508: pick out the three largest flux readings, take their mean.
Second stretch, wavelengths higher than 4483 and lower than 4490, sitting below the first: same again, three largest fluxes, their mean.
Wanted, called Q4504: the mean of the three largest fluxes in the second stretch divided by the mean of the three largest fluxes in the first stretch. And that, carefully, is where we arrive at 0.99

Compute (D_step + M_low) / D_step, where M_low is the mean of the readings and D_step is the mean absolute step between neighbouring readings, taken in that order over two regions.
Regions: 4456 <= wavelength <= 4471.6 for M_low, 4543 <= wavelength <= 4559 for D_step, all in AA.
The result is 104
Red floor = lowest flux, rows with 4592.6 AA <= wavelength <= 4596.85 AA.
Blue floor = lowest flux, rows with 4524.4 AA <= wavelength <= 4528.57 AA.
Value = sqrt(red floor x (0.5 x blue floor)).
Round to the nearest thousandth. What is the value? 0.419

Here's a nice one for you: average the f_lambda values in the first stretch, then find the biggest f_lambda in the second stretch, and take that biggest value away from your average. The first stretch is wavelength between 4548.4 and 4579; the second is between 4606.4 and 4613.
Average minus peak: -0.02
